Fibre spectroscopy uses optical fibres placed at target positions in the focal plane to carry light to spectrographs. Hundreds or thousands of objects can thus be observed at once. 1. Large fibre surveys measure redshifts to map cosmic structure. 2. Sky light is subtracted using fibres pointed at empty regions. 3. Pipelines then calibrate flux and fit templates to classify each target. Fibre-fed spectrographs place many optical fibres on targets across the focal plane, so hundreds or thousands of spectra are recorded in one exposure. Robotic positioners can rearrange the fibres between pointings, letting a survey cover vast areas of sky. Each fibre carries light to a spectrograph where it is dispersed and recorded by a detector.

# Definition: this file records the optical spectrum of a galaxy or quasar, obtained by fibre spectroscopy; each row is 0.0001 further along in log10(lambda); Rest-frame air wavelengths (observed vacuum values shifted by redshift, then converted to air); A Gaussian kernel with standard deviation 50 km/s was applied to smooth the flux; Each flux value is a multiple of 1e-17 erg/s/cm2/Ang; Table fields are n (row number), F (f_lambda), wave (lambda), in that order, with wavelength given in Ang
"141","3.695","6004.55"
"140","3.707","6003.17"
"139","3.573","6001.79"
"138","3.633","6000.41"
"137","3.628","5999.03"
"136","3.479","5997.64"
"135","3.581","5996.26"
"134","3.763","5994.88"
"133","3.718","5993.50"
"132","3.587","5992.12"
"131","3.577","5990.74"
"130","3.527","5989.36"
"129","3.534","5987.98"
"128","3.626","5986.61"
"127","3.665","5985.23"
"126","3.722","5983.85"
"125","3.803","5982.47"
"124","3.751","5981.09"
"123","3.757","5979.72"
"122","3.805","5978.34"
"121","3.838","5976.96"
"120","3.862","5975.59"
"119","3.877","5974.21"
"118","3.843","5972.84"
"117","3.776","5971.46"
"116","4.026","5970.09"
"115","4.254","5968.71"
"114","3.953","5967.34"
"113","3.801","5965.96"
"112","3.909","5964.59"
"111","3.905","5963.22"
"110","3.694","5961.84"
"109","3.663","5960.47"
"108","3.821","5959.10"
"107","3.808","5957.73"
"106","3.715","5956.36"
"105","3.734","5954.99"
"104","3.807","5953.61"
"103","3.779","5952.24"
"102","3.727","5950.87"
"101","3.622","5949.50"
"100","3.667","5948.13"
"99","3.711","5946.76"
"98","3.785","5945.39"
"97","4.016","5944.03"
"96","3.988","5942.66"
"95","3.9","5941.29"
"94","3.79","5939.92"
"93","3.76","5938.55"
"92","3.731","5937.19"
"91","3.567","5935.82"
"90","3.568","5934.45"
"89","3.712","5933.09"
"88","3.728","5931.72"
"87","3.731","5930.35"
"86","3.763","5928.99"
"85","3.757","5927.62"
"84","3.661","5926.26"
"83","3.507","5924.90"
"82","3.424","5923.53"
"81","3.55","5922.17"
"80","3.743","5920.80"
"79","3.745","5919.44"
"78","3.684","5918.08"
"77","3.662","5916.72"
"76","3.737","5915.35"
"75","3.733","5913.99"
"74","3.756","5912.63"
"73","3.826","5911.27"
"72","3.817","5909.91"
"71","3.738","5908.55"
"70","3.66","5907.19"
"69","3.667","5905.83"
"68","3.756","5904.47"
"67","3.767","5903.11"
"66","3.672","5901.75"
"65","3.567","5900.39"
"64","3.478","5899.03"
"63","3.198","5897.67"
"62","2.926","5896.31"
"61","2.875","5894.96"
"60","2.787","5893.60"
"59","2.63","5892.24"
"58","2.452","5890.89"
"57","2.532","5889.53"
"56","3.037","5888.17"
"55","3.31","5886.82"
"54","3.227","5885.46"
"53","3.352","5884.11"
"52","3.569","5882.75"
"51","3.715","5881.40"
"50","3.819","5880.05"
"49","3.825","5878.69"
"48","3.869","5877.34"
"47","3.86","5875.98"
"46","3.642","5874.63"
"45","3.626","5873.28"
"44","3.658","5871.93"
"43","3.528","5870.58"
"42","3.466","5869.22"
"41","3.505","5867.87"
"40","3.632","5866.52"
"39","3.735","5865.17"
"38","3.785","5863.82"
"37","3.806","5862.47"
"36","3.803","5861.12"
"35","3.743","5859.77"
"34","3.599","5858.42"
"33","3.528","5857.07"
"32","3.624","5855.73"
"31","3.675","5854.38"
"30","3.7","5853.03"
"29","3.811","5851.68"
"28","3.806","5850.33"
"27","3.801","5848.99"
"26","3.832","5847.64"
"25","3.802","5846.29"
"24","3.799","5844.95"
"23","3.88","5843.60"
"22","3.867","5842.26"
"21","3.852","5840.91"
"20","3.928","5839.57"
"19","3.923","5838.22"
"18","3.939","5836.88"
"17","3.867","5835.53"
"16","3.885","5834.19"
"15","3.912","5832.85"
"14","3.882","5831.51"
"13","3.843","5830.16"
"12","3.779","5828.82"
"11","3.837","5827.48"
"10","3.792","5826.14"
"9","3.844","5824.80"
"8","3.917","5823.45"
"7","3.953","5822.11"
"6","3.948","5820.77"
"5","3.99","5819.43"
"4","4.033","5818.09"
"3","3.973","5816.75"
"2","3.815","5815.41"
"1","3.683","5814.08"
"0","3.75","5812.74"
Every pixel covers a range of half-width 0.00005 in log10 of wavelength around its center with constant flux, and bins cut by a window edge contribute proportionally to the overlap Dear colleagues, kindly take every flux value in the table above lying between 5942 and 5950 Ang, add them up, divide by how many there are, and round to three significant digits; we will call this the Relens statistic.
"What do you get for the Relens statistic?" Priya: 3.80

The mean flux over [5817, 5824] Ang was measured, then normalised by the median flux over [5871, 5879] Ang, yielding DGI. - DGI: 1.06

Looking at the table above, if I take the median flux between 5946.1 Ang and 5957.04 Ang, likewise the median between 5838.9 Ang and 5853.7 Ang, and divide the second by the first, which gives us 1.02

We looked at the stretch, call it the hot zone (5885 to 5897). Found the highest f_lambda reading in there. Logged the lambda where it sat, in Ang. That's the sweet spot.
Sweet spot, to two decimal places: 5886.82 Ang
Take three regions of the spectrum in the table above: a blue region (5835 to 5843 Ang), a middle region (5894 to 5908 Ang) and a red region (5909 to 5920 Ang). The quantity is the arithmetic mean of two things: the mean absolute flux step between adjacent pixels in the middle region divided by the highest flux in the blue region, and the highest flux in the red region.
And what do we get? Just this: 1.93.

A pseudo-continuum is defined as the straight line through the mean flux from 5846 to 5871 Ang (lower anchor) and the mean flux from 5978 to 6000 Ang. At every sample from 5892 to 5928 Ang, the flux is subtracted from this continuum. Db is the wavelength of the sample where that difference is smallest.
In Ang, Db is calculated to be 5911.27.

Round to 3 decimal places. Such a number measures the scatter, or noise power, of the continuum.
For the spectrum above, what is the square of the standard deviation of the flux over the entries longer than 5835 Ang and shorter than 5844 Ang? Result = 0.001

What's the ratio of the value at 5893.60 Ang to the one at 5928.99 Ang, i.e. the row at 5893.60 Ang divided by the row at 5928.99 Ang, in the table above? 0.74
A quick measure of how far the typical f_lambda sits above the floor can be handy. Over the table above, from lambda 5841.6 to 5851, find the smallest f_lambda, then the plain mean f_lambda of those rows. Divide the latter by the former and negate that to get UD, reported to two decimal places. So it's -1.01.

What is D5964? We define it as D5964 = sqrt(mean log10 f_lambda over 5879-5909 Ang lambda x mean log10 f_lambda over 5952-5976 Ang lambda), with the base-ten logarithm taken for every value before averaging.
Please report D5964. 0.549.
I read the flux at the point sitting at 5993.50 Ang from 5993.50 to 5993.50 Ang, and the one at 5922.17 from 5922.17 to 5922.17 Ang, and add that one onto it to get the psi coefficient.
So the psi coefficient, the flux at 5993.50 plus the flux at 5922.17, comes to 7.3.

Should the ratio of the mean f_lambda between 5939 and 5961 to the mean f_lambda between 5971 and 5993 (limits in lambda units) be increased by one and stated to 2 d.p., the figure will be 2.02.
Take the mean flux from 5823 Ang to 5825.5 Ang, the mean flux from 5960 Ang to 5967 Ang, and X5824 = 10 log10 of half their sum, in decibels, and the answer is 5.84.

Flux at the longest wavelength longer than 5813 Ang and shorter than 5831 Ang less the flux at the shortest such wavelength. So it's 0.2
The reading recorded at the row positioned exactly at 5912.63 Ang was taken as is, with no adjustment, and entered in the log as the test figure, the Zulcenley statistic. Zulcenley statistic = 3.756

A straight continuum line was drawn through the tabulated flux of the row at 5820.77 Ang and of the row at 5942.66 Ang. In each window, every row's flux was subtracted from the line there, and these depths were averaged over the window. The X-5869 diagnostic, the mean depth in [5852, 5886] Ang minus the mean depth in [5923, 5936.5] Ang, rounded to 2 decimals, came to -0.03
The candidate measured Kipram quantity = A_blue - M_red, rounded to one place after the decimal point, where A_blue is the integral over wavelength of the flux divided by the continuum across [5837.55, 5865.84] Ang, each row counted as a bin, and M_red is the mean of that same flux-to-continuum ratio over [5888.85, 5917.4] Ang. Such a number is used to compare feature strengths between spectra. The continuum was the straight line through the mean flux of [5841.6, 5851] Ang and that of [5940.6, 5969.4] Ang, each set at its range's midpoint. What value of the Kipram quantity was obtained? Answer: 27.0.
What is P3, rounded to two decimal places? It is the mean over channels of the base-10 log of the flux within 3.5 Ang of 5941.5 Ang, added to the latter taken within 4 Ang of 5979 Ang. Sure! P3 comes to 1.17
